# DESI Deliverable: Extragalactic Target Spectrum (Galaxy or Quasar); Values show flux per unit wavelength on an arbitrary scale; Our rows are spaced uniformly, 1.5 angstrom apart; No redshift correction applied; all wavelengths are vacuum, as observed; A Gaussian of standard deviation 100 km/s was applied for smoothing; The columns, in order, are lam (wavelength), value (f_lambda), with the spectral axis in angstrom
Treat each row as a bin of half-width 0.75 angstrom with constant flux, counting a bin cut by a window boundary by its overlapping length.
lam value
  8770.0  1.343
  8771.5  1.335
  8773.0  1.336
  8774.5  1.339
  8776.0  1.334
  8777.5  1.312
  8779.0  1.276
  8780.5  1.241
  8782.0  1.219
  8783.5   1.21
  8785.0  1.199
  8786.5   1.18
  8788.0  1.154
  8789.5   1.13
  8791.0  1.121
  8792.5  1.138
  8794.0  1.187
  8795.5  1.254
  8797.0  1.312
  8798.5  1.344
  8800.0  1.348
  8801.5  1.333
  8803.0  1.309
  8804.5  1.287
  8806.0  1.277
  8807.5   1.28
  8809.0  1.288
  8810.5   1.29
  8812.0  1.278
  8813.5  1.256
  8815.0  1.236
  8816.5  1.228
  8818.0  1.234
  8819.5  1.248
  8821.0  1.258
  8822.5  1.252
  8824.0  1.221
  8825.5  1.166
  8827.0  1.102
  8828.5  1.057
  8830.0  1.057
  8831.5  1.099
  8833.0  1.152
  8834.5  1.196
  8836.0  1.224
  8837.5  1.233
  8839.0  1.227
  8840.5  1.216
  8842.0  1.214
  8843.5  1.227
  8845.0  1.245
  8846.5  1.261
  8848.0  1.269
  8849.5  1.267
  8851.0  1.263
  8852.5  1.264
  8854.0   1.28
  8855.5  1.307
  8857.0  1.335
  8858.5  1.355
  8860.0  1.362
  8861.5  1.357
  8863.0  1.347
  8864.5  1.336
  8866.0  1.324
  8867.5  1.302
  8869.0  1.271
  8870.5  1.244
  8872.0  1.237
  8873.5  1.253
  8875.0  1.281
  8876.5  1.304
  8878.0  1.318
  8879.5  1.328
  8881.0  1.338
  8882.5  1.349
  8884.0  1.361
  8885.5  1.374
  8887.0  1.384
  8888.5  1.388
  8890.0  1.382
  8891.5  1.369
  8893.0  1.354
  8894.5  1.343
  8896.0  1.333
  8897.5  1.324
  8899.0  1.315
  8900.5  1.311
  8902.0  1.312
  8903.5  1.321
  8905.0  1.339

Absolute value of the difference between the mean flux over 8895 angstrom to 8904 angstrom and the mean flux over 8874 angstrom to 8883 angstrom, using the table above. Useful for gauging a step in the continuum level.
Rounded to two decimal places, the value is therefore 0.00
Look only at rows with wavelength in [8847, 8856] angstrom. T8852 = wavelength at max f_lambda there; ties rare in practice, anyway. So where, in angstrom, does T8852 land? 8855.5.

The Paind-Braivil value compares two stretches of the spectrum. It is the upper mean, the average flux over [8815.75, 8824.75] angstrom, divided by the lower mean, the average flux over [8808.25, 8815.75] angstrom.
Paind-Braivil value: 0.98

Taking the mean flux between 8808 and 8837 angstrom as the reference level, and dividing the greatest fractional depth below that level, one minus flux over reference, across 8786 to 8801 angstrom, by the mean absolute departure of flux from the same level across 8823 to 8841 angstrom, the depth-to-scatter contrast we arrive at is 1.2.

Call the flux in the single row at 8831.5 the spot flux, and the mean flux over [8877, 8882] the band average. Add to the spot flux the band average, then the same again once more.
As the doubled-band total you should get 3.75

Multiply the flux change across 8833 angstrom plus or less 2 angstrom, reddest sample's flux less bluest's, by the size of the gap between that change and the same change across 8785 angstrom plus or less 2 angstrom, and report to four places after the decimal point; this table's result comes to 0.0123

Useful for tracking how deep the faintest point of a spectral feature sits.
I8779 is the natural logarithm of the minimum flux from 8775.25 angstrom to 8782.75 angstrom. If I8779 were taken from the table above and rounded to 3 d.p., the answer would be 0.198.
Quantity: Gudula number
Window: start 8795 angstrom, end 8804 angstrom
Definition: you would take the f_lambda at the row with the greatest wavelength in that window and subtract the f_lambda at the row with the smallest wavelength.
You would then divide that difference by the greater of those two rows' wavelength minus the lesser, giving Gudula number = 0.0073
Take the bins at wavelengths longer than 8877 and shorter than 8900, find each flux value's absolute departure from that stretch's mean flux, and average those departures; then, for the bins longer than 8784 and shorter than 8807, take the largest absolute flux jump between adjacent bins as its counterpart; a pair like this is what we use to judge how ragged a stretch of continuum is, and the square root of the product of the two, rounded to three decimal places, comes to 0.037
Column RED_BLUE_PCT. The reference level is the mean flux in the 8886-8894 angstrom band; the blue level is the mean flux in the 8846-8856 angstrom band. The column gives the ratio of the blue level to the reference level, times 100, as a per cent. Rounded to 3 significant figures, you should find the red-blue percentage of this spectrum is 92.6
